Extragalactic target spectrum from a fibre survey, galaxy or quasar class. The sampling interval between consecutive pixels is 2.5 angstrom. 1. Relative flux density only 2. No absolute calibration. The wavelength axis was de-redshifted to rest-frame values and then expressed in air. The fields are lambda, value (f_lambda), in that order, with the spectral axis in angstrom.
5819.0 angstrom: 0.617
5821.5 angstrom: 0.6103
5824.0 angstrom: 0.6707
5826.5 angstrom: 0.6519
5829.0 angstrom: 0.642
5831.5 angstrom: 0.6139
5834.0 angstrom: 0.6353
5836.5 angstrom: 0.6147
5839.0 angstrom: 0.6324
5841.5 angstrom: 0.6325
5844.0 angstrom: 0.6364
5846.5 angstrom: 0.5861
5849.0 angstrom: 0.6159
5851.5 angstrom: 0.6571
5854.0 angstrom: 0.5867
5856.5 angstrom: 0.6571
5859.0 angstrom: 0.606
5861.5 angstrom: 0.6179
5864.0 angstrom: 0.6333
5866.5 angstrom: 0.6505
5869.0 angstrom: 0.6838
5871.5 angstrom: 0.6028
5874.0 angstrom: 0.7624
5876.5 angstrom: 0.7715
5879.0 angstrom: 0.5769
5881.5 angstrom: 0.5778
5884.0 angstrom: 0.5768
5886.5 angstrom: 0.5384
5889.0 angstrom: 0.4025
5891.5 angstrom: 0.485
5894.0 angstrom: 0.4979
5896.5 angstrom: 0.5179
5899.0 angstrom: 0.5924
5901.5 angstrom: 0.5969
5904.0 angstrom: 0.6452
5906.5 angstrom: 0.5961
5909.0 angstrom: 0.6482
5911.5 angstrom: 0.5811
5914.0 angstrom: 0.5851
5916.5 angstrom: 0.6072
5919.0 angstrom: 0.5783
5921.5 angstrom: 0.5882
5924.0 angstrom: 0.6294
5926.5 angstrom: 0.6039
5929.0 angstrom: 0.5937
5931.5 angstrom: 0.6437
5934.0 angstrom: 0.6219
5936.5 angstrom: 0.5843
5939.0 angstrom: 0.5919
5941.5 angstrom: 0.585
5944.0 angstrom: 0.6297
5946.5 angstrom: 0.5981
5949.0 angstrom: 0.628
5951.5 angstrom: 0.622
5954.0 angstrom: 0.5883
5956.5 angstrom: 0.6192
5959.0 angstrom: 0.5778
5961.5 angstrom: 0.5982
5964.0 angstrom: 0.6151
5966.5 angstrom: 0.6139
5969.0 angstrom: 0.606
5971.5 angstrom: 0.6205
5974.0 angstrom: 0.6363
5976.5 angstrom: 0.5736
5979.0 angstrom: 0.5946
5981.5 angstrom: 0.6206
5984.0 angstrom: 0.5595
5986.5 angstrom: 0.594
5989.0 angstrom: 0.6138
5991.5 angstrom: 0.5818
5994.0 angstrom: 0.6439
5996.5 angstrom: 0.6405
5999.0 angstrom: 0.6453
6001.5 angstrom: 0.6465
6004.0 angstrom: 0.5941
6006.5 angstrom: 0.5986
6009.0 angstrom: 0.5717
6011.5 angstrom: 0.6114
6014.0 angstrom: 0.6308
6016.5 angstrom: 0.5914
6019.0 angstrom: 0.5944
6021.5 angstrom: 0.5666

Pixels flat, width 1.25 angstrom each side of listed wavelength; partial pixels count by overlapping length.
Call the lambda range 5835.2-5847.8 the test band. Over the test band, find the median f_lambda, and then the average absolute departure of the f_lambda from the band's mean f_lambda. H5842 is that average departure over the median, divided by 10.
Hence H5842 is 0.0025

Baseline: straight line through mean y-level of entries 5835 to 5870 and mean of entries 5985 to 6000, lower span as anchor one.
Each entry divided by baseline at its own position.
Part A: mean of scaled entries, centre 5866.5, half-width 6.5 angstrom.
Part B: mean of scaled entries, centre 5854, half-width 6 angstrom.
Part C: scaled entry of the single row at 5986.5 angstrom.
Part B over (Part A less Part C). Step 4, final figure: 17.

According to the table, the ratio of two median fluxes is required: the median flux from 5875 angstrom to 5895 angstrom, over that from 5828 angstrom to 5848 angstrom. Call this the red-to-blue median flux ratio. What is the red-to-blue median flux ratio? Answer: 0.88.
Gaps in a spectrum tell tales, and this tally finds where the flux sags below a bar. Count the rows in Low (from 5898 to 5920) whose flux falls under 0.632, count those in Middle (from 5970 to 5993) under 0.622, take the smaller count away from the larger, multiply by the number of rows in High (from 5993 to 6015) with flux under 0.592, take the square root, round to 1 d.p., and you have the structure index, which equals 1.0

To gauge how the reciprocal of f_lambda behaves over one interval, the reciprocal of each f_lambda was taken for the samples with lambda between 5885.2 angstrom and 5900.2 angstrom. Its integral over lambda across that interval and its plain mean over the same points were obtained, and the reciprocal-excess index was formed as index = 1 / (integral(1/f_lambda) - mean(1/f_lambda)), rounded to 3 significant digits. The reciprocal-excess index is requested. 0.0356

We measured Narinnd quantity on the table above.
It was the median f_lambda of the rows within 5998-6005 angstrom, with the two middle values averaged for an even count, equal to 0.65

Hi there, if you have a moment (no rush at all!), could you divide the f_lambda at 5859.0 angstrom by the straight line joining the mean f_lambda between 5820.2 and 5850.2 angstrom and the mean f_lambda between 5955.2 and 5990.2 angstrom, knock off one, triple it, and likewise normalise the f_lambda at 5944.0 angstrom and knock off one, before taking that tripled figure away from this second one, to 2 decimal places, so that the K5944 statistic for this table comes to 0.12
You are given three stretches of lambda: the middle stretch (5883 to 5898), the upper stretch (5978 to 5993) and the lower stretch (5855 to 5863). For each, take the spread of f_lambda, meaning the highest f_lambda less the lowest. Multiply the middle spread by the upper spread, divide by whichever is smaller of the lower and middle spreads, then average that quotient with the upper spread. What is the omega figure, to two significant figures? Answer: 0.13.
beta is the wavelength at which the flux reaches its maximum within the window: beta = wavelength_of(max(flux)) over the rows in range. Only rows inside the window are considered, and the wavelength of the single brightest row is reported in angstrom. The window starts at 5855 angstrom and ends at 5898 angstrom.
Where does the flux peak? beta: 5876.5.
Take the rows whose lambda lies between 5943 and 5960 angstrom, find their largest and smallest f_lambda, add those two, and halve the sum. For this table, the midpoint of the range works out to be 0.604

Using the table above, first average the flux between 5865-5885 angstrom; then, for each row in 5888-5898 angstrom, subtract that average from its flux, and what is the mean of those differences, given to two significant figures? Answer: -0.17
